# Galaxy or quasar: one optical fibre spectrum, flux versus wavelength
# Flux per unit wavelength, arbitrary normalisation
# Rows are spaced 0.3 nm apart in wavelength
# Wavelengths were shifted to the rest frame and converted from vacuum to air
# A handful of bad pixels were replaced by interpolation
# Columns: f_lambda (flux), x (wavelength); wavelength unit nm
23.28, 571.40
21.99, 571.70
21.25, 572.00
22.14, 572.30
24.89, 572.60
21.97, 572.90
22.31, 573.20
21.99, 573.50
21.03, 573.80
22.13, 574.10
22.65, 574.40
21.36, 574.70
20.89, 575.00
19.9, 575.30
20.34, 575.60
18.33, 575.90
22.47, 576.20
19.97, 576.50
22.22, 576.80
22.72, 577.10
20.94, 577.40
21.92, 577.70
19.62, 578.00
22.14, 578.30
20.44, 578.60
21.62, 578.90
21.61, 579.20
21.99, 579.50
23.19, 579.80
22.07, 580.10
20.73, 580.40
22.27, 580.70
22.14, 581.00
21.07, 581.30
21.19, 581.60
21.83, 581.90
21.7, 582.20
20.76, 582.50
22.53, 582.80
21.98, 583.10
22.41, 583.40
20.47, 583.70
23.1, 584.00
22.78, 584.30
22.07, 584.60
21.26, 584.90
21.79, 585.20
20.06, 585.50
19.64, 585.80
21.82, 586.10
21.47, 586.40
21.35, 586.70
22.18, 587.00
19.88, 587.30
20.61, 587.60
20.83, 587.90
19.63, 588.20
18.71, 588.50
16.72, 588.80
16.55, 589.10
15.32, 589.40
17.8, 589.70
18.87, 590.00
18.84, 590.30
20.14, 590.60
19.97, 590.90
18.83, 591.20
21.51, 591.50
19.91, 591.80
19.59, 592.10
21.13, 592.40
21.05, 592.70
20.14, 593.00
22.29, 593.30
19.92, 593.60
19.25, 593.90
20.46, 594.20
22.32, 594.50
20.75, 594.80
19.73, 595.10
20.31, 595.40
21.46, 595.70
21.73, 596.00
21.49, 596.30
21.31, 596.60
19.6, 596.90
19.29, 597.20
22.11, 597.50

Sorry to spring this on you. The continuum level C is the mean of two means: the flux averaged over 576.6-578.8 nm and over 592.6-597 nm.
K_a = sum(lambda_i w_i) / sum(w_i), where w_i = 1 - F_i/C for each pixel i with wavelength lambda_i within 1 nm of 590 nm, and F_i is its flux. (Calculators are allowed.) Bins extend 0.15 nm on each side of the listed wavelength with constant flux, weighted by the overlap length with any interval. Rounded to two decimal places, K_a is 589.69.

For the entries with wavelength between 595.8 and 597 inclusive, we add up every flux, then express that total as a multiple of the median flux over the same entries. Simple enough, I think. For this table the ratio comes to 4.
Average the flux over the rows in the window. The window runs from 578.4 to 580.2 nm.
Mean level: 21.8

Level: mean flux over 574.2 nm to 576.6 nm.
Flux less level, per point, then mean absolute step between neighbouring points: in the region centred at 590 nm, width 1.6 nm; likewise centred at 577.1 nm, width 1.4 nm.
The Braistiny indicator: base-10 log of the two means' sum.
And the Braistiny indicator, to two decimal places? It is 0.41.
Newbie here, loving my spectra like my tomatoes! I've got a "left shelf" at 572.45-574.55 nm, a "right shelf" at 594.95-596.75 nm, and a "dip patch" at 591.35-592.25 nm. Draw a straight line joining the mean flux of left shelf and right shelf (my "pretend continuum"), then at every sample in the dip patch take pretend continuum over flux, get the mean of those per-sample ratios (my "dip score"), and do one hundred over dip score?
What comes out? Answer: 95.5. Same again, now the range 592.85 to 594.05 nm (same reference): 96.1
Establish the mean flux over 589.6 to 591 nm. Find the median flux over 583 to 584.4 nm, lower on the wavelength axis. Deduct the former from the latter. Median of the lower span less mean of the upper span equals 3.3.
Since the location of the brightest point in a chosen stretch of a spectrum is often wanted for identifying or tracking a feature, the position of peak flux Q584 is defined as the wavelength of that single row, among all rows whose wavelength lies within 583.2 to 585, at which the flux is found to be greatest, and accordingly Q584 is 584.00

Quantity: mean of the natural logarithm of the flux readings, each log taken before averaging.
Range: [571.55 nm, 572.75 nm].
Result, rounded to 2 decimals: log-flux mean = 3.11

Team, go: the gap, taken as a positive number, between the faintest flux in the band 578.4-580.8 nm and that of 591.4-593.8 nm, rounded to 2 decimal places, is 0.85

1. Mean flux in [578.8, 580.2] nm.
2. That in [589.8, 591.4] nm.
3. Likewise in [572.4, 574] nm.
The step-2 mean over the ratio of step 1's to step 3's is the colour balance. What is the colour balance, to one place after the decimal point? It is 19.6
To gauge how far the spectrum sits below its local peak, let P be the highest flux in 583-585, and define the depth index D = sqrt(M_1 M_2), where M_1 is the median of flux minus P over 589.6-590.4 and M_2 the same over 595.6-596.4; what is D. 2.6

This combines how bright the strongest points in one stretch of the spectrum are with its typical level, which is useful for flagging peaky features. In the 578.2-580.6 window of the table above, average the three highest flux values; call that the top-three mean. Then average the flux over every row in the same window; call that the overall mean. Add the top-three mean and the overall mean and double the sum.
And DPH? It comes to 88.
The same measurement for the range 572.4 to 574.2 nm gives 91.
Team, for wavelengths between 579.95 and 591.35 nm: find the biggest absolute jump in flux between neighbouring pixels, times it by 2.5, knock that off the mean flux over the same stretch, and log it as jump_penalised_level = 14.0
